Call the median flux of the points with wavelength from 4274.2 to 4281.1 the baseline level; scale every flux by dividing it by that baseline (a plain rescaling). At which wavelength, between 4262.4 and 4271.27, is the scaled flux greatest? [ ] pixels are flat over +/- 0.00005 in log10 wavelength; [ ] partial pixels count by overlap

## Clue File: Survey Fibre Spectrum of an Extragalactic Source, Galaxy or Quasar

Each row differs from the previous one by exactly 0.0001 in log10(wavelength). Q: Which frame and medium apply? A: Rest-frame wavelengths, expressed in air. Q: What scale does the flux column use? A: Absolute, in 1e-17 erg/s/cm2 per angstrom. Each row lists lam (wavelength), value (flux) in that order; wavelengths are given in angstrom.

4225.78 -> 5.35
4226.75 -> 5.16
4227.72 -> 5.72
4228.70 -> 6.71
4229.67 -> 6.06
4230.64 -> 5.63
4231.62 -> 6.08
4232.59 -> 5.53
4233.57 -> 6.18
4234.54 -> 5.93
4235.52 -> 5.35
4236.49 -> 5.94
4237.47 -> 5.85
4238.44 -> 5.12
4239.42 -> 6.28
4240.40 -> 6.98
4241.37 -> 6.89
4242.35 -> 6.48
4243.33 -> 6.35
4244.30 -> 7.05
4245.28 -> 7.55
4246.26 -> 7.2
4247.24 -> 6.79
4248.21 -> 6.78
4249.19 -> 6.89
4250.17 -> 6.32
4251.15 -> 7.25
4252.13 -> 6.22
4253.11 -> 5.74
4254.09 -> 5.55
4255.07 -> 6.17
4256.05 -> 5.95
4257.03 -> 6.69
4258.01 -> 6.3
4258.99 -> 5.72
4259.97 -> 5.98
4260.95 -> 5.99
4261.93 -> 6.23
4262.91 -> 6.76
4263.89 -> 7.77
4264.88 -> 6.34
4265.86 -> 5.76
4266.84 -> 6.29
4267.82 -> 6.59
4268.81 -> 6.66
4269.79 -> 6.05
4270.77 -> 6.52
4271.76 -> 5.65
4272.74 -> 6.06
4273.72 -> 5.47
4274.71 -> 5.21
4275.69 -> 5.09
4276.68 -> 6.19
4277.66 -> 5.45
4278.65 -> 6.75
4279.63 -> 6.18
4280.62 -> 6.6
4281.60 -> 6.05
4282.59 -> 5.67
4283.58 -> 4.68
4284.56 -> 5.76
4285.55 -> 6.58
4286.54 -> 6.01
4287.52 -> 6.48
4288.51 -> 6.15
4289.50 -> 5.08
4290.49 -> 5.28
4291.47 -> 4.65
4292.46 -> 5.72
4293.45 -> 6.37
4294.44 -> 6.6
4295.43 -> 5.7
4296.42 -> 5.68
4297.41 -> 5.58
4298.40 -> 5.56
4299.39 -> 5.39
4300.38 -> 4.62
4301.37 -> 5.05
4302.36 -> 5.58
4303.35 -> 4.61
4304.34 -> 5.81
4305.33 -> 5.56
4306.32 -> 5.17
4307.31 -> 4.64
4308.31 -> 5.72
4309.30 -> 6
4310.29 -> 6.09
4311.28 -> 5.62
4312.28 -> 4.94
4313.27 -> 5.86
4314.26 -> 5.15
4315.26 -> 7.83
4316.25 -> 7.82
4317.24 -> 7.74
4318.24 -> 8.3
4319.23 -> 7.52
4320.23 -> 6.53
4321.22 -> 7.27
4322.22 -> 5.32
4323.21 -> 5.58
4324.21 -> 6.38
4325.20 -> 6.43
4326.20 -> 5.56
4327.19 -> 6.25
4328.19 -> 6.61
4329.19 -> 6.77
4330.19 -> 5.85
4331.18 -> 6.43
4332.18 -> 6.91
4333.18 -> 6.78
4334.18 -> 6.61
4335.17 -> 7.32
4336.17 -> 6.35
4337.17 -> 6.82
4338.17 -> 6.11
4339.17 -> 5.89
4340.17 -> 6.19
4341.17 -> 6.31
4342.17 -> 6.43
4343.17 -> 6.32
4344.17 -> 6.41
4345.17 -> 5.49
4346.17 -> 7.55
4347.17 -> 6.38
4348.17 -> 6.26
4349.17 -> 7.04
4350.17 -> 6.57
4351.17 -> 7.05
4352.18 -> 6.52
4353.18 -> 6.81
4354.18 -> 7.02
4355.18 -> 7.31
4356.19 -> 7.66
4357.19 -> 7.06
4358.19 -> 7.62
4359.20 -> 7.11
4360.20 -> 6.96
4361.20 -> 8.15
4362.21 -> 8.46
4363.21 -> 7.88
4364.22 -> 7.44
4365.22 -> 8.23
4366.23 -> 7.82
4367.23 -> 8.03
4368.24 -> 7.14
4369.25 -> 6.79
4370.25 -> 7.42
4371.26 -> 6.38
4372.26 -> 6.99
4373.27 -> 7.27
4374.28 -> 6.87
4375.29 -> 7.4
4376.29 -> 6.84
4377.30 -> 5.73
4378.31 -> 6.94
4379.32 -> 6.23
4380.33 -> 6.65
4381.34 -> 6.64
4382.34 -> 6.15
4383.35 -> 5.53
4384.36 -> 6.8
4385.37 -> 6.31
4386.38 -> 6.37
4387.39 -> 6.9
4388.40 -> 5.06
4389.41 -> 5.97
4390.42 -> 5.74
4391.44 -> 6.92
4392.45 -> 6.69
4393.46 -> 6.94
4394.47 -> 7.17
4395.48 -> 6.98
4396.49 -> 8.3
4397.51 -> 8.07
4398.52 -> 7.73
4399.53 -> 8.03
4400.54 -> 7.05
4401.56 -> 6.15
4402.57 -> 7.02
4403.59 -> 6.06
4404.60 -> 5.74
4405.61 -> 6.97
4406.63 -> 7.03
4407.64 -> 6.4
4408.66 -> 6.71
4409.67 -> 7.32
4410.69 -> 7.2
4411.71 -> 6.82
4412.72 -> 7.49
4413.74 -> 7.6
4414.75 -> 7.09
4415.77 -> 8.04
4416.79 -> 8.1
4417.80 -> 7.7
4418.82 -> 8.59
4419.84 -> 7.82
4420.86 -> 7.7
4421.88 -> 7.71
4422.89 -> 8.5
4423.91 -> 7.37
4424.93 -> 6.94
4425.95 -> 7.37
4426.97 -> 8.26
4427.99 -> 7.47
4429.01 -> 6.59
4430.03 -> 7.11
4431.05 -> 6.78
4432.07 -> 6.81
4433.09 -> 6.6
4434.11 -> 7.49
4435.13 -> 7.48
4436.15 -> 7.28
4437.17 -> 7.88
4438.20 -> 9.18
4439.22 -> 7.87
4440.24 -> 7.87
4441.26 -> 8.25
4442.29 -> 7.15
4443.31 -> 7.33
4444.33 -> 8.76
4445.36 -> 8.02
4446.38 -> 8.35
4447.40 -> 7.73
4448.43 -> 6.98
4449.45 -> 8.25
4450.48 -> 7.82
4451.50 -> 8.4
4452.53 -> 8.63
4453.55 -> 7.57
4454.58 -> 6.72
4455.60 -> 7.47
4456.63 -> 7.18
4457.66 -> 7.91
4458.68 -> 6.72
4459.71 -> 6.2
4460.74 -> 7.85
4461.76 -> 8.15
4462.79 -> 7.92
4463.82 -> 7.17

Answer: 4263.89 angstrom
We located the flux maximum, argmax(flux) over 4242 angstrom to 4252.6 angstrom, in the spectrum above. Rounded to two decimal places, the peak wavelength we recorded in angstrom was 4245.28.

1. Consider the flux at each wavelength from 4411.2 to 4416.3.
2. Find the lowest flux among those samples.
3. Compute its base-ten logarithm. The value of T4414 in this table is 0.834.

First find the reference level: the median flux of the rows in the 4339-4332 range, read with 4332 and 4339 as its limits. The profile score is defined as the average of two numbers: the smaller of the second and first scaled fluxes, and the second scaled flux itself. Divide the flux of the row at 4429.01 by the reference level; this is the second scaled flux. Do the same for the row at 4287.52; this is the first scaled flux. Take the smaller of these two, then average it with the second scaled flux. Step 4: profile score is 0.964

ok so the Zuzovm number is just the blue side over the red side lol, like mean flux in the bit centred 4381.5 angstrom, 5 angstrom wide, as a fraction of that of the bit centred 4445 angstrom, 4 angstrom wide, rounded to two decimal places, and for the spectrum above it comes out 0.77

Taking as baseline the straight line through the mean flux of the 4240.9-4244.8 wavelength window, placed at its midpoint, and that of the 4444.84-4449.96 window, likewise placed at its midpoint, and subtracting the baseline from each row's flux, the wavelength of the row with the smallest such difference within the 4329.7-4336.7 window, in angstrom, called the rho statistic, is 4330.19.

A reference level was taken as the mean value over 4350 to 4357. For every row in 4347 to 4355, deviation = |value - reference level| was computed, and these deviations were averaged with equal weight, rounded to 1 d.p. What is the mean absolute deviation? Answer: 0.3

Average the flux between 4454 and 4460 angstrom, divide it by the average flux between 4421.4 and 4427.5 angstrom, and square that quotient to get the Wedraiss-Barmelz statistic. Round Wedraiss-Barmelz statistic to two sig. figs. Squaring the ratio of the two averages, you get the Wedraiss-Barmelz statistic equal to 0.84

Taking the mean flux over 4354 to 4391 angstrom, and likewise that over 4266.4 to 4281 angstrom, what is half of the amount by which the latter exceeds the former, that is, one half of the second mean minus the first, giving -0.45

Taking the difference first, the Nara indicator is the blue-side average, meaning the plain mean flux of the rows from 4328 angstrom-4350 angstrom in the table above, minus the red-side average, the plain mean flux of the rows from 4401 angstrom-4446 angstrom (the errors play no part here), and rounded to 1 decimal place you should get -0.9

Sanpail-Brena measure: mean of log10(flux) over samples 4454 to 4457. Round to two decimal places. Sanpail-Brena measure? 0.85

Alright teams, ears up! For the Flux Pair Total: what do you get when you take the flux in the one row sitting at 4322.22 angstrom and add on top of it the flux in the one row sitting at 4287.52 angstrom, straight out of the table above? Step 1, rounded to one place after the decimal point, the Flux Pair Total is 11.8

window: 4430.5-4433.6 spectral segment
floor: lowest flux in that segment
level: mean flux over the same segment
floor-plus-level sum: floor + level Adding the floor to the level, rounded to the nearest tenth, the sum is 13.3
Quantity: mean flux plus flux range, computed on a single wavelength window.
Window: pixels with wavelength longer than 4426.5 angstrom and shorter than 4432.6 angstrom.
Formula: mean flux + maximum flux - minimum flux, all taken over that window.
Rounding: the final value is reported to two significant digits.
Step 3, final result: 8.8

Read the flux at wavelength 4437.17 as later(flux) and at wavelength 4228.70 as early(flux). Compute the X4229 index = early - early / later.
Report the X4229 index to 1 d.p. 5.9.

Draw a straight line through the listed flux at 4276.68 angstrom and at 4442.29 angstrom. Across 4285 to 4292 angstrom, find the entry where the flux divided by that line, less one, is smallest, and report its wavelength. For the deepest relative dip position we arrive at 4291.47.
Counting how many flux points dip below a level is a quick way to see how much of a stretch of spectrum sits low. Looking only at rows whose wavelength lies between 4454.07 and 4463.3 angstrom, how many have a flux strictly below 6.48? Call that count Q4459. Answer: 1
